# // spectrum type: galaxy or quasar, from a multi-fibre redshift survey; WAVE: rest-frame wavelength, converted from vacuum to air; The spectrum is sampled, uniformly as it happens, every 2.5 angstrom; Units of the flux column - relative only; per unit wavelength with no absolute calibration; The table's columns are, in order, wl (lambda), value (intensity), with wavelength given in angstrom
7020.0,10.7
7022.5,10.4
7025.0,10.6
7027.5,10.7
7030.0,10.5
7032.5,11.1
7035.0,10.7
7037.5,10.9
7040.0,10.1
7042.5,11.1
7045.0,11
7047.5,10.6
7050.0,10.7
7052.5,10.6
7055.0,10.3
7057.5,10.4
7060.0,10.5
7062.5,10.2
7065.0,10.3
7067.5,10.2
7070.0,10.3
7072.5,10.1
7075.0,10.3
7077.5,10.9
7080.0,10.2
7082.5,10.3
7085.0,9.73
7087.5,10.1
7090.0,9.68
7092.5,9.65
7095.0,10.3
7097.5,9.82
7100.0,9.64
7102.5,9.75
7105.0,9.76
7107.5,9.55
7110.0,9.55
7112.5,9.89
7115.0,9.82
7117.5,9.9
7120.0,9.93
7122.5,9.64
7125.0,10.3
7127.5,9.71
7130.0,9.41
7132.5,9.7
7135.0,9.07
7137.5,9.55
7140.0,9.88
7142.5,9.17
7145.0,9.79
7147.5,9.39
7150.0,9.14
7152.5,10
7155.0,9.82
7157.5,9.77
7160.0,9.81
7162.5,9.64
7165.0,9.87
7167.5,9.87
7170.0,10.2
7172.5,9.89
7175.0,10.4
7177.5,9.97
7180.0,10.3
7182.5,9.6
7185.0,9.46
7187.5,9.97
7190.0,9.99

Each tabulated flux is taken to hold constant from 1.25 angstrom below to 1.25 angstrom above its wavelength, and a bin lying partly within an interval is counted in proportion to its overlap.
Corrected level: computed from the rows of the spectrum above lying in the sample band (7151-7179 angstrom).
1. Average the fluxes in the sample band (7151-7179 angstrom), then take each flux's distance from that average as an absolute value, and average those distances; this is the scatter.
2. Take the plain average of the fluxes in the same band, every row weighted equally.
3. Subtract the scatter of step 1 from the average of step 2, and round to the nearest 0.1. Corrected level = 9.8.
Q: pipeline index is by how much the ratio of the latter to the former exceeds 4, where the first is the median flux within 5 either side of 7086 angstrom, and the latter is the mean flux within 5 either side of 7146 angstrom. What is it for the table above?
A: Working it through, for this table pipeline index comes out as -3.05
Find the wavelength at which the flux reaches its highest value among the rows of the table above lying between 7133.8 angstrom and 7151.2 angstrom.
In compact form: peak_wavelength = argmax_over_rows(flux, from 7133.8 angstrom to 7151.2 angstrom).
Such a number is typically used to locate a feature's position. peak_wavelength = 7140.0 angstrom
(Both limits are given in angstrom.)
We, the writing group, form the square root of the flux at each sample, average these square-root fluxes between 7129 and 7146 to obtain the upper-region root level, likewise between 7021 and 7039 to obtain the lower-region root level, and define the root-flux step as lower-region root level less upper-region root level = 0.19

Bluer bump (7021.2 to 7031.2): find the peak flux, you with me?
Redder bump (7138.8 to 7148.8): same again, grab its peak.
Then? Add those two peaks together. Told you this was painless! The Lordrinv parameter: 20.6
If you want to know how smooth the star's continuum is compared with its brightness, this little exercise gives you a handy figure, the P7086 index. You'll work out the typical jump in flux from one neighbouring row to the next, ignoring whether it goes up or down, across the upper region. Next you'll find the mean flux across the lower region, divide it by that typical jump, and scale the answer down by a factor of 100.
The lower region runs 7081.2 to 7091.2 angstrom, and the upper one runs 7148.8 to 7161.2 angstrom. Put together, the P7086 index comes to 0.35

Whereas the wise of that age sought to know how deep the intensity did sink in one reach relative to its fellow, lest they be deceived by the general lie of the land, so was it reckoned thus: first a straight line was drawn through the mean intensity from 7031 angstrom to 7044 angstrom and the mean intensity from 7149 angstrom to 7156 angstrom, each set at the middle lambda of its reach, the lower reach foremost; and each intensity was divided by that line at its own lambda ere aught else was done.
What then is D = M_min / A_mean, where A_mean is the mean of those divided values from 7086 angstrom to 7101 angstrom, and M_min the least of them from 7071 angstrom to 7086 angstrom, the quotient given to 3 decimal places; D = 0.978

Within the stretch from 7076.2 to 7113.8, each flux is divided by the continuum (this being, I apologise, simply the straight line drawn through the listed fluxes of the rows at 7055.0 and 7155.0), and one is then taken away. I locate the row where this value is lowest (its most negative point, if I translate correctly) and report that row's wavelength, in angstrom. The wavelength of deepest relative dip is 7107.5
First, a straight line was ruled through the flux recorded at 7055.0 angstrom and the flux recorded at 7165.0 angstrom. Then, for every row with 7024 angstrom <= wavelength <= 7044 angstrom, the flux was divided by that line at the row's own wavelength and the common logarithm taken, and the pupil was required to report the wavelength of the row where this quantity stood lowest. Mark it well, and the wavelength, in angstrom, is 7040.0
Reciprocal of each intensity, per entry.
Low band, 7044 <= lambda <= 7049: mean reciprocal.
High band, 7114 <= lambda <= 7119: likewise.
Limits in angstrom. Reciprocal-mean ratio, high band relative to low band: 1.09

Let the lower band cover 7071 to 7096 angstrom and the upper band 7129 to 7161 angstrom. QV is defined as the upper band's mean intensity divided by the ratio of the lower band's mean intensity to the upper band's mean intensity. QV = 9.06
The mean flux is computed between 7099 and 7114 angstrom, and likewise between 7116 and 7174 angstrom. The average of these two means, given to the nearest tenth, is 9.7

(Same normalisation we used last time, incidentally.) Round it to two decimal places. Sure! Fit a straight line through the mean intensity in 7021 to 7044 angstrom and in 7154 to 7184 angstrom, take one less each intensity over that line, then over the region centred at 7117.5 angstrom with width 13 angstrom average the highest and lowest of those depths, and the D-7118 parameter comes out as 0.04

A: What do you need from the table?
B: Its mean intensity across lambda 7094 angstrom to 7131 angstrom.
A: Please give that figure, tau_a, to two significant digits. 9.8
